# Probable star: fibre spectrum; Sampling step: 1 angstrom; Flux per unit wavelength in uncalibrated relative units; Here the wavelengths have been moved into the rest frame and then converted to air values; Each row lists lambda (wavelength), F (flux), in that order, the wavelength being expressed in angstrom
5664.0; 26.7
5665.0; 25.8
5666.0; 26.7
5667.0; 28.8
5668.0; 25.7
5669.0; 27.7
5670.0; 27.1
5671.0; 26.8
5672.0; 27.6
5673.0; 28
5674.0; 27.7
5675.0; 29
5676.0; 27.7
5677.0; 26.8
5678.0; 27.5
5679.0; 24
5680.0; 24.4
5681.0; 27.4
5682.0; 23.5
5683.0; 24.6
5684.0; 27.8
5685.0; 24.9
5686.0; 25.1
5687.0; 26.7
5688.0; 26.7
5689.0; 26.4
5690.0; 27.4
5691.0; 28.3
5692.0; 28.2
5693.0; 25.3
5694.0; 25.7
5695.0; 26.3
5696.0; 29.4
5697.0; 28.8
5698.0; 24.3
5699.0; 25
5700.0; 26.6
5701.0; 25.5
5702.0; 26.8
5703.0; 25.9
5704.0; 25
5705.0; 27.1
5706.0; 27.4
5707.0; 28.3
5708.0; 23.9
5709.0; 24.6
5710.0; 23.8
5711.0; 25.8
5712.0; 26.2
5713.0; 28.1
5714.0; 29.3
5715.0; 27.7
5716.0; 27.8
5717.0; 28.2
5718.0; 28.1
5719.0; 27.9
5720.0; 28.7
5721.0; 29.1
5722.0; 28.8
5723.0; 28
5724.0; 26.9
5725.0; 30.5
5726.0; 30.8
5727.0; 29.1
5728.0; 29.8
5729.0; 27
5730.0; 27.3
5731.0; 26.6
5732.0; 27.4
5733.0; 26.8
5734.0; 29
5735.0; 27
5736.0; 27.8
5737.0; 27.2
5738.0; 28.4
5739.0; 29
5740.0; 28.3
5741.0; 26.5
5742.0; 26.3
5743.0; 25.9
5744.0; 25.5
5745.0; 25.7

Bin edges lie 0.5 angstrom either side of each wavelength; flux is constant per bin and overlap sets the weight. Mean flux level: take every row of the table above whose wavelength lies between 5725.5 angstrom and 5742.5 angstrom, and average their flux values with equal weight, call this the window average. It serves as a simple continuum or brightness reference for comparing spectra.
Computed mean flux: 27.9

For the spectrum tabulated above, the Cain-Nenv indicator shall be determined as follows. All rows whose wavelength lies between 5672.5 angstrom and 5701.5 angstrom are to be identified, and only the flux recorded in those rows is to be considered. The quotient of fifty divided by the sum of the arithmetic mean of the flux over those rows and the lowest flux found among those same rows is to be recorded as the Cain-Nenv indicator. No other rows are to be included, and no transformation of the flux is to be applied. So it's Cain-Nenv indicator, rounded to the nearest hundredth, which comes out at 1.00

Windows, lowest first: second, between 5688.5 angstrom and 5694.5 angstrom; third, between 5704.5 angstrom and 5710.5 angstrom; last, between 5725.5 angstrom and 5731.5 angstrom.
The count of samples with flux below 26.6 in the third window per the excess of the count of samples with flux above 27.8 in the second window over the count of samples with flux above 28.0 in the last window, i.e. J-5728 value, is -3.00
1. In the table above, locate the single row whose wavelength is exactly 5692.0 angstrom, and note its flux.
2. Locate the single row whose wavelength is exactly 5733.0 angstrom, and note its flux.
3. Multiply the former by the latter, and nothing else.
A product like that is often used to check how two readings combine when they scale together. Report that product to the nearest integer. 756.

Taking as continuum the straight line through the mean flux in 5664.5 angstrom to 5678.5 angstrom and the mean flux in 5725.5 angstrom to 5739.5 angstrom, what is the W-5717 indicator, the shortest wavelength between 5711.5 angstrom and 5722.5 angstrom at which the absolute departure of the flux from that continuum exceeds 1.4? 5712.0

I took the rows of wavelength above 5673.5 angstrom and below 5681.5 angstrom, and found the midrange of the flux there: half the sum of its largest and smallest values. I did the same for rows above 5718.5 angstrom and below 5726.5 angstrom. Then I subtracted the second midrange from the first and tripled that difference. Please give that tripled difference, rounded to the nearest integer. -7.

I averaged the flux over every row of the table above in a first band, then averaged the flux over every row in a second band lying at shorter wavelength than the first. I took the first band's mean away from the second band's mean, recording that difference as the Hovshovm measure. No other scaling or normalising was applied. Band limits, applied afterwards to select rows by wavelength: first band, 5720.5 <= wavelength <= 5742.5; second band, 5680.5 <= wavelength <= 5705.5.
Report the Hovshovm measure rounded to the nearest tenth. -1.7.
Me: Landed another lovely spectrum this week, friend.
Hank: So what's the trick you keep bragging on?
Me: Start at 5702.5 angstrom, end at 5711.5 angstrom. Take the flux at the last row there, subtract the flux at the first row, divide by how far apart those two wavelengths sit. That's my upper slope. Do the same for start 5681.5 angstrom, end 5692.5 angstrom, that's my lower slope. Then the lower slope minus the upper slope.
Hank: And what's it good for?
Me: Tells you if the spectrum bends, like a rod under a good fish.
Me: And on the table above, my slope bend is 0.5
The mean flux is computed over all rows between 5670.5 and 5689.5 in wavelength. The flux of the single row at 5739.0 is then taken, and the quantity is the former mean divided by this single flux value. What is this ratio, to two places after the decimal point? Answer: 0.91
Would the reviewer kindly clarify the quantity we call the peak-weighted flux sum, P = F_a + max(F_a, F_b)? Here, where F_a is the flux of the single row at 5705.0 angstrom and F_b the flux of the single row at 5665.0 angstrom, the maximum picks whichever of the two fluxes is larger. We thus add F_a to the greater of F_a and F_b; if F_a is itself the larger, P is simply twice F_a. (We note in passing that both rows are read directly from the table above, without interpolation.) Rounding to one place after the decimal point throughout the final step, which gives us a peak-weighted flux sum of 54.2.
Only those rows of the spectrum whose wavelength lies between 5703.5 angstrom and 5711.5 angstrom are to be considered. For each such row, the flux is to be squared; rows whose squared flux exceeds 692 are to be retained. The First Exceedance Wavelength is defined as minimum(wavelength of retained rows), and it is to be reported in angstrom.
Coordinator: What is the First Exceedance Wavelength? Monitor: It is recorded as 5705.0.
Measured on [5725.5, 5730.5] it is 5726.0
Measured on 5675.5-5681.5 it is 5676.0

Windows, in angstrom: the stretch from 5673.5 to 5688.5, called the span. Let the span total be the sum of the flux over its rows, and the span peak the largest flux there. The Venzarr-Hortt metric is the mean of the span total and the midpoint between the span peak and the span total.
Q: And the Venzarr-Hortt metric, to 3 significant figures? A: 303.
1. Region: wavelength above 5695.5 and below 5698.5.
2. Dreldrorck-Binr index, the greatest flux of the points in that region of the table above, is 29.4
